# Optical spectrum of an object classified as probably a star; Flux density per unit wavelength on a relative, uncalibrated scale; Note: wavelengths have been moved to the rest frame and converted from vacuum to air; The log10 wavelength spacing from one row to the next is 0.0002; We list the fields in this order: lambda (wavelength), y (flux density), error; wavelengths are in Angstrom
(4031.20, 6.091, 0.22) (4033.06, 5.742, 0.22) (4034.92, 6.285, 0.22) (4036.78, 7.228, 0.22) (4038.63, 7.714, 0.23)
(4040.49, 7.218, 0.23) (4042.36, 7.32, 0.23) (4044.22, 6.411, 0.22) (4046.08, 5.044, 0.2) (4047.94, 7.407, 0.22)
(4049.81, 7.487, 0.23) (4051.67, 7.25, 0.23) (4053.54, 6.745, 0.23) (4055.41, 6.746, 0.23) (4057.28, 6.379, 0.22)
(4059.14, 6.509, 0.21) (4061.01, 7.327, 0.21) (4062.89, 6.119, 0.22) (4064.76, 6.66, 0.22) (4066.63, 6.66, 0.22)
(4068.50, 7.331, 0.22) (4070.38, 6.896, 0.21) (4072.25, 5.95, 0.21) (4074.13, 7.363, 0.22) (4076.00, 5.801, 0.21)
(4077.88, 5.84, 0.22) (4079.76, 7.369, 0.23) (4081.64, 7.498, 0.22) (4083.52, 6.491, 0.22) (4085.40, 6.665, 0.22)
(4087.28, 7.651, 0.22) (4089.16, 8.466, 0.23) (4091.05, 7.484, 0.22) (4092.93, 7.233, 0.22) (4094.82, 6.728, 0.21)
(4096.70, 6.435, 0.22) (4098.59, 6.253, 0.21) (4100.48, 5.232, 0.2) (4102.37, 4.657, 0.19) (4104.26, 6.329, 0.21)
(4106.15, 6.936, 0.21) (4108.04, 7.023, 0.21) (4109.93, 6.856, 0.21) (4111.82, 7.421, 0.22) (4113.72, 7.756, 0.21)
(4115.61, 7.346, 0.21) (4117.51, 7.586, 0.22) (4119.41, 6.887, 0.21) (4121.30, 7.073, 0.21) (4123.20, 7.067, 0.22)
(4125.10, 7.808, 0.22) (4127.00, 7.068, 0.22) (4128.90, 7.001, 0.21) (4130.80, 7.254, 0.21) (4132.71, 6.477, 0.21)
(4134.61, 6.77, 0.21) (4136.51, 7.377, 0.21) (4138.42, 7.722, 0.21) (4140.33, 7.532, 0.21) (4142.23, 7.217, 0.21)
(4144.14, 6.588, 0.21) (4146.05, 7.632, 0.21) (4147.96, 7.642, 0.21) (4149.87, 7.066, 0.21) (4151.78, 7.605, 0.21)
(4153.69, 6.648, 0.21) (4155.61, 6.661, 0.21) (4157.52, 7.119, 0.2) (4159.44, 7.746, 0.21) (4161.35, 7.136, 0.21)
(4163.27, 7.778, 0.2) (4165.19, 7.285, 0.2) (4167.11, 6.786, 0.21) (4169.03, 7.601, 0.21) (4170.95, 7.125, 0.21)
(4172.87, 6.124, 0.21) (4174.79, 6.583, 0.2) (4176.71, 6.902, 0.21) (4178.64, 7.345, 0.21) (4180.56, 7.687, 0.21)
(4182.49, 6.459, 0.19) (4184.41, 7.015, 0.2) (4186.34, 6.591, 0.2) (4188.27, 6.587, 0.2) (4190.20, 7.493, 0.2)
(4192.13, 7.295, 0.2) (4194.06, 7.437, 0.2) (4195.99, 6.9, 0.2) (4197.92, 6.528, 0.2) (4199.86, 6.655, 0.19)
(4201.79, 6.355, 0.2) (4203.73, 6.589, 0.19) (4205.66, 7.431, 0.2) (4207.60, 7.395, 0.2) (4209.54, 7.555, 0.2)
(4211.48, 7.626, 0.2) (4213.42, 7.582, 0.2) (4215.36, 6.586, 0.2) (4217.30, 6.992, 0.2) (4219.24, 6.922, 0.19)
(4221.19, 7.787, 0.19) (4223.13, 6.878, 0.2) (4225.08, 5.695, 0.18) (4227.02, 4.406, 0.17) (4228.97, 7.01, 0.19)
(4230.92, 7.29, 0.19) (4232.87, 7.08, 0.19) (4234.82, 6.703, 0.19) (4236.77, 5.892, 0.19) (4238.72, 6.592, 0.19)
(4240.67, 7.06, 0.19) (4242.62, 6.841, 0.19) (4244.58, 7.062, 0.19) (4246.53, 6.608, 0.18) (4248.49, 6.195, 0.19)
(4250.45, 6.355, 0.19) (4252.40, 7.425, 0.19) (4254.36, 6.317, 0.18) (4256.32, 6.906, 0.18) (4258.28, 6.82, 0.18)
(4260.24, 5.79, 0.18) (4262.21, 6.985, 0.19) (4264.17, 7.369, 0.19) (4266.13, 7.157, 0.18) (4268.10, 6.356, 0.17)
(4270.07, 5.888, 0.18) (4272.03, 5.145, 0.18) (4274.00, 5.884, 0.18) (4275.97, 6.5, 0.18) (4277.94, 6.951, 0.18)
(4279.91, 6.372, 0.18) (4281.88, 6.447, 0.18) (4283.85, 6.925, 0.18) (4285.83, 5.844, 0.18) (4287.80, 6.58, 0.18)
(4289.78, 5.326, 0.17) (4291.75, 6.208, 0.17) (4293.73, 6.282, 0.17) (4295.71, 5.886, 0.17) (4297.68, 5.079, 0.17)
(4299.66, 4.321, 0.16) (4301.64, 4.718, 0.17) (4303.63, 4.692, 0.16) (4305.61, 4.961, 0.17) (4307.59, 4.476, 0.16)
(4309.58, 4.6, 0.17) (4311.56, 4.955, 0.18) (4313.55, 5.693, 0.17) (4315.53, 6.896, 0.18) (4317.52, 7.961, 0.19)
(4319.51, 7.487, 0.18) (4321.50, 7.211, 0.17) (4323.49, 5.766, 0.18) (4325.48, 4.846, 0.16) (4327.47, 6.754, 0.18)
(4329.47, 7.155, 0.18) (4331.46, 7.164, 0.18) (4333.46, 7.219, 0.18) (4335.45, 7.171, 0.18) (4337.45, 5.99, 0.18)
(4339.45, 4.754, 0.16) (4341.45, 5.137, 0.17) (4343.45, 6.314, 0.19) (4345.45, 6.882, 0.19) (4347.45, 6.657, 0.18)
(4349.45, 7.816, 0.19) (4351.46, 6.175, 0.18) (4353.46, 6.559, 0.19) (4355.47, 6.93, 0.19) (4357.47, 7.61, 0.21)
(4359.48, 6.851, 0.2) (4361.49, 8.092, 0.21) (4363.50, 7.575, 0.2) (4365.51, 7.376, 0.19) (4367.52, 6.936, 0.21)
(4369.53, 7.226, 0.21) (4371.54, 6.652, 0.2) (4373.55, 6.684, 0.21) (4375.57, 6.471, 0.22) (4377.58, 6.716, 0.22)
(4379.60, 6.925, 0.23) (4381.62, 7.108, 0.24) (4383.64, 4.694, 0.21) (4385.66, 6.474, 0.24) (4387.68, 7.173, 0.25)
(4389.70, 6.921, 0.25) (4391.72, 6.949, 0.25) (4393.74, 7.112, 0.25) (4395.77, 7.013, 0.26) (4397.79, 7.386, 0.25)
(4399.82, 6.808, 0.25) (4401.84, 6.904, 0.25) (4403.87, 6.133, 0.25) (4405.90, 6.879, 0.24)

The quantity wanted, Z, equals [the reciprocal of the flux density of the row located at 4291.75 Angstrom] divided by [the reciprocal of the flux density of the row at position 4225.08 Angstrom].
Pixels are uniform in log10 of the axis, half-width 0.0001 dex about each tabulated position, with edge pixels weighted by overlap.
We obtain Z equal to 0.92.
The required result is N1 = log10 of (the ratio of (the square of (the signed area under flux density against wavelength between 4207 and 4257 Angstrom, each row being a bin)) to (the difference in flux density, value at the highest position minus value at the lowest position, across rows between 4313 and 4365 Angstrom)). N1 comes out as 4.8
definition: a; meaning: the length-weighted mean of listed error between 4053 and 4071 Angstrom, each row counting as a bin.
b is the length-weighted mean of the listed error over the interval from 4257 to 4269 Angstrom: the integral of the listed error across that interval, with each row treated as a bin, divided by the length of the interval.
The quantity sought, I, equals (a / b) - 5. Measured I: -3.80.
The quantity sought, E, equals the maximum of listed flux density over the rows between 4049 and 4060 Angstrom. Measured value 7.487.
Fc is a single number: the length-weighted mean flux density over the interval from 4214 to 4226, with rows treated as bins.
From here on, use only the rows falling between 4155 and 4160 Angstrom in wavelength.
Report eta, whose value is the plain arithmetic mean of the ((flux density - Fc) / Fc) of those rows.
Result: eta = 0.049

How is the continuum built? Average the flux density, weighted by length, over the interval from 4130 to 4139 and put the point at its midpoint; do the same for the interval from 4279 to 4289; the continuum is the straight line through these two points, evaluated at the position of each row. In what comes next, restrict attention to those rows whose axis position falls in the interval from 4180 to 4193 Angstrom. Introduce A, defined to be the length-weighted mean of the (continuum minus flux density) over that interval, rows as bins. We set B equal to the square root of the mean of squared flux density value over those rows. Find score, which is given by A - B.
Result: -7.2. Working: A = -0.14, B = 7.03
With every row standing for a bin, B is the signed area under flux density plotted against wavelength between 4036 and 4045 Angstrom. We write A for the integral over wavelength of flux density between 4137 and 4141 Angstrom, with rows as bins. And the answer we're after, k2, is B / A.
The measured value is 2.1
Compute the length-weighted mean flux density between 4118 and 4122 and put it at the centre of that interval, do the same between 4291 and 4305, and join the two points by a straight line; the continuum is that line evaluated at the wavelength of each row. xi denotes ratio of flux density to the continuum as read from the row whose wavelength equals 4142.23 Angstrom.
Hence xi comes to 1.06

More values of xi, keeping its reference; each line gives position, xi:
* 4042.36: 0.94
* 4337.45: 1.22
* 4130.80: 1.04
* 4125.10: 1.12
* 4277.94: 1.27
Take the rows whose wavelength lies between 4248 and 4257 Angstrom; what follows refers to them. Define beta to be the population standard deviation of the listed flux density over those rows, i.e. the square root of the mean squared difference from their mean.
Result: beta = 0.46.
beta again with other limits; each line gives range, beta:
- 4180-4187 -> 0.48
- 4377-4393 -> 0.76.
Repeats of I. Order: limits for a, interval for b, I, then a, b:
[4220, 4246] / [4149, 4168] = -4.09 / 0.19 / 0.207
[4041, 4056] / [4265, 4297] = -3.74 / 0.22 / 0.177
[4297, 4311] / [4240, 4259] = -4.11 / 0.17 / 0.186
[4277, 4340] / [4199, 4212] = -4.12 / 0.17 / 0.197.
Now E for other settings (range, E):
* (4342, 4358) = 7.816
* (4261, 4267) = 7.369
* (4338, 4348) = 6.882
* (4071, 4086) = 7.498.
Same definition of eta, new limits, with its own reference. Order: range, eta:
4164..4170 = 0.056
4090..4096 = 0.045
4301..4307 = -0.300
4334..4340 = -0.127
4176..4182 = 0.069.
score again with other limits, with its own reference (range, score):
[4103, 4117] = -7.0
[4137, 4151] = -7.7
